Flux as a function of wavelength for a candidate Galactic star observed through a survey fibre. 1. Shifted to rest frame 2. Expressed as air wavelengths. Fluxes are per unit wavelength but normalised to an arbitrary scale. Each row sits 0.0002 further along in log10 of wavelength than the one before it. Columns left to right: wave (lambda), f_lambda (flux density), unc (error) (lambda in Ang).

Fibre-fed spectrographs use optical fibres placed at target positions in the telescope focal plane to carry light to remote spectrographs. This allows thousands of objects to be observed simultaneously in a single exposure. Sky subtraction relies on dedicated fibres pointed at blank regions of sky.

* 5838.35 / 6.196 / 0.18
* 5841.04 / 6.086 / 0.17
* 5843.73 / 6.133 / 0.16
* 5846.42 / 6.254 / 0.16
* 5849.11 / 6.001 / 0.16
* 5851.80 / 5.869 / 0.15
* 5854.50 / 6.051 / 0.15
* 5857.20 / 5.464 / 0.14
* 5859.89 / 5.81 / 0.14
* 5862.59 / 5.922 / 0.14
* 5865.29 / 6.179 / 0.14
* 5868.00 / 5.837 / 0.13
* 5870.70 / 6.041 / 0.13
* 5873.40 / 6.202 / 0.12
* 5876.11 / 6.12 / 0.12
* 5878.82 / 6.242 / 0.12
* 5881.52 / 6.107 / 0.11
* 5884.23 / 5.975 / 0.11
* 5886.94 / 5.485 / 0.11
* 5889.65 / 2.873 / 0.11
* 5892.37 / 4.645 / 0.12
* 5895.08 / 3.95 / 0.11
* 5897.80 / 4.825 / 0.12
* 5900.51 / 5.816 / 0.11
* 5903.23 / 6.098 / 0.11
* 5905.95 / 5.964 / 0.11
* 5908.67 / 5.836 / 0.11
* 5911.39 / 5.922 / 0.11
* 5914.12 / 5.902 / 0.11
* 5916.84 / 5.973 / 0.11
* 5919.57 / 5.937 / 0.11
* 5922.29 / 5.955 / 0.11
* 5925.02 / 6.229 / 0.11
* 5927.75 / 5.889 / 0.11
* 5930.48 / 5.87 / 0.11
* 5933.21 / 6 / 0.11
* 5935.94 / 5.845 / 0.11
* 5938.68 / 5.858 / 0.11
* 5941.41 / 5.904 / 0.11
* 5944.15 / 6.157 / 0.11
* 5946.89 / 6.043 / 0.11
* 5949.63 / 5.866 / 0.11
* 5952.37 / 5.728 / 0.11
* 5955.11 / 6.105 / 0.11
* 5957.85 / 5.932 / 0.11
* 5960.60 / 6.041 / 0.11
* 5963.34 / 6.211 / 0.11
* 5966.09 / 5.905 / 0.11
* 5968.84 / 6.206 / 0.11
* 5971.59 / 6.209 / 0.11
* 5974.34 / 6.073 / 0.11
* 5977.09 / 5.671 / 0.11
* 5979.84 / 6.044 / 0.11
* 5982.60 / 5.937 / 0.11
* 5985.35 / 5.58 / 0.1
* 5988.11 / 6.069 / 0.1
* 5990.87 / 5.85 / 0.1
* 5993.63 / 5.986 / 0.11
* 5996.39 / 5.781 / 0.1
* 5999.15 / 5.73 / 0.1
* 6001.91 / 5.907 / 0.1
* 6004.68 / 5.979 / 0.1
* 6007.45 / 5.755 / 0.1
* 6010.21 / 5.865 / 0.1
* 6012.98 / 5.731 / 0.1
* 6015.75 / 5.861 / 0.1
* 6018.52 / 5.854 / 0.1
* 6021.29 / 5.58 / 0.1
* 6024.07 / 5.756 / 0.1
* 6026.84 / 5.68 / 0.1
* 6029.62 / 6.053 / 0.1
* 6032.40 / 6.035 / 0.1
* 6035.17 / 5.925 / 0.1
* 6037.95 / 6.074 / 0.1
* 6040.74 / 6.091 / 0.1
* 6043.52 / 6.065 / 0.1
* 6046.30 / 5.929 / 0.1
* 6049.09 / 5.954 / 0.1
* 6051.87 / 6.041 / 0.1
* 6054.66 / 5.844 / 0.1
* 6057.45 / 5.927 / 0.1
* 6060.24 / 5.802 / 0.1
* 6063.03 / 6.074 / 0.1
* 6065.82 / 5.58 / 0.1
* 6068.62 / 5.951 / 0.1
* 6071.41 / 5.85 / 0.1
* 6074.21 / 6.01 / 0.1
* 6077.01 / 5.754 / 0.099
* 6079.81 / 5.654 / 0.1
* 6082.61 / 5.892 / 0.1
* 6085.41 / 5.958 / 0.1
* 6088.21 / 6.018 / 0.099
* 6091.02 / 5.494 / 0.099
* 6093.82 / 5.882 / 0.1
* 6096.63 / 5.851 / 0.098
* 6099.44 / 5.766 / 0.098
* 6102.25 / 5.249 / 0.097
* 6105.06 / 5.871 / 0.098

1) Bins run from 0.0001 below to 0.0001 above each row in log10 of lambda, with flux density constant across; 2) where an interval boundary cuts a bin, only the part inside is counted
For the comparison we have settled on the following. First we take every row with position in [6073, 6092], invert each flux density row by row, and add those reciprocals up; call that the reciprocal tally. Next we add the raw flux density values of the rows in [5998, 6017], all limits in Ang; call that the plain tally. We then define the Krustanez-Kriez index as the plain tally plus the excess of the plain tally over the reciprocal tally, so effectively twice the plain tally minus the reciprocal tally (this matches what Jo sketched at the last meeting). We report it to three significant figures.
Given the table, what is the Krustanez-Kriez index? 80.5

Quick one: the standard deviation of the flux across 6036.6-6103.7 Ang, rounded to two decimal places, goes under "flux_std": 0.20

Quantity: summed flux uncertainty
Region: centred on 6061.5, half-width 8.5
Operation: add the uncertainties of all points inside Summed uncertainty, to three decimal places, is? 0.600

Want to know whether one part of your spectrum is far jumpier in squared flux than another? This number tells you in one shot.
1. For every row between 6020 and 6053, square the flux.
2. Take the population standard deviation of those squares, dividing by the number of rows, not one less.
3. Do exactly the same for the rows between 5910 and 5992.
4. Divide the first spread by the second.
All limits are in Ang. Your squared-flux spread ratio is 1.0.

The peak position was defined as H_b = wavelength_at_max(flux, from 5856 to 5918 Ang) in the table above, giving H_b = 5878.82 Ang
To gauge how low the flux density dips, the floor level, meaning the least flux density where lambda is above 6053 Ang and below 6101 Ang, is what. 5.494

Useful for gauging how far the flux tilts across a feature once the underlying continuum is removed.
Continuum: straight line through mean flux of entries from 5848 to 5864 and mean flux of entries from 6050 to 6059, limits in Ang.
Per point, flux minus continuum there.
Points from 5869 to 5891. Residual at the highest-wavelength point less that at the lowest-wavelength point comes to -3.2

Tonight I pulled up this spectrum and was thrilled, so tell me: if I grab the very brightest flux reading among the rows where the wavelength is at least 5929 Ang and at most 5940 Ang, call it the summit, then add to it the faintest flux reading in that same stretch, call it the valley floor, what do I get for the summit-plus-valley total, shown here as 11.8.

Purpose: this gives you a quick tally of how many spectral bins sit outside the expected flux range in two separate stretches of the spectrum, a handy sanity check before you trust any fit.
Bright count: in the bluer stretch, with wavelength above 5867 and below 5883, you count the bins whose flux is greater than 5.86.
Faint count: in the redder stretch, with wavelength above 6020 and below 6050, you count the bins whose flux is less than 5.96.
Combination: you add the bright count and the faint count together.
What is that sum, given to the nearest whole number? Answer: 11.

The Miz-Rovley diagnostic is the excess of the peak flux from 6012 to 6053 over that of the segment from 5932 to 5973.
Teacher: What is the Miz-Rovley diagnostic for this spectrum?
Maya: -0.12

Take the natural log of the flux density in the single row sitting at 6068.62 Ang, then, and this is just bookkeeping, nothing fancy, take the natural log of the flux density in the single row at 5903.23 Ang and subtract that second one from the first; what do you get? -0.02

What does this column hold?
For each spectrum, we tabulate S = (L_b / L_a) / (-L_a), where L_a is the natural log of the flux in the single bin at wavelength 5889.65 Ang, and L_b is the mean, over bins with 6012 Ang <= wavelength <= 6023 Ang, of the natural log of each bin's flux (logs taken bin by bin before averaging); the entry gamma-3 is -1.57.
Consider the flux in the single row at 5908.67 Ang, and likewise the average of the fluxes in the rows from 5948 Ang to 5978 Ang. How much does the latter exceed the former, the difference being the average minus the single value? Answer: 0.16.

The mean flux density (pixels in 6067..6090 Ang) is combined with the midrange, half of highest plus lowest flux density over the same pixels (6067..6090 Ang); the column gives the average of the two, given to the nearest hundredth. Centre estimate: 5.86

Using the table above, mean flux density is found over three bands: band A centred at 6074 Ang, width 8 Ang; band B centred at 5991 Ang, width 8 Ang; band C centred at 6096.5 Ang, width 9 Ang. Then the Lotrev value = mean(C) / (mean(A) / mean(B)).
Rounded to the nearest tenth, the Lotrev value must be 5.9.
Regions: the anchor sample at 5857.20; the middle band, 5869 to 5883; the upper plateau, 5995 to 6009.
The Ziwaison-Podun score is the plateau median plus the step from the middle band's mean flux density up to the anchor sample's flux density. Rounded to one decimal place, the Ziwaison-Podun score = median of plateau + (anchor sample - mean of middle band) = 5.1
